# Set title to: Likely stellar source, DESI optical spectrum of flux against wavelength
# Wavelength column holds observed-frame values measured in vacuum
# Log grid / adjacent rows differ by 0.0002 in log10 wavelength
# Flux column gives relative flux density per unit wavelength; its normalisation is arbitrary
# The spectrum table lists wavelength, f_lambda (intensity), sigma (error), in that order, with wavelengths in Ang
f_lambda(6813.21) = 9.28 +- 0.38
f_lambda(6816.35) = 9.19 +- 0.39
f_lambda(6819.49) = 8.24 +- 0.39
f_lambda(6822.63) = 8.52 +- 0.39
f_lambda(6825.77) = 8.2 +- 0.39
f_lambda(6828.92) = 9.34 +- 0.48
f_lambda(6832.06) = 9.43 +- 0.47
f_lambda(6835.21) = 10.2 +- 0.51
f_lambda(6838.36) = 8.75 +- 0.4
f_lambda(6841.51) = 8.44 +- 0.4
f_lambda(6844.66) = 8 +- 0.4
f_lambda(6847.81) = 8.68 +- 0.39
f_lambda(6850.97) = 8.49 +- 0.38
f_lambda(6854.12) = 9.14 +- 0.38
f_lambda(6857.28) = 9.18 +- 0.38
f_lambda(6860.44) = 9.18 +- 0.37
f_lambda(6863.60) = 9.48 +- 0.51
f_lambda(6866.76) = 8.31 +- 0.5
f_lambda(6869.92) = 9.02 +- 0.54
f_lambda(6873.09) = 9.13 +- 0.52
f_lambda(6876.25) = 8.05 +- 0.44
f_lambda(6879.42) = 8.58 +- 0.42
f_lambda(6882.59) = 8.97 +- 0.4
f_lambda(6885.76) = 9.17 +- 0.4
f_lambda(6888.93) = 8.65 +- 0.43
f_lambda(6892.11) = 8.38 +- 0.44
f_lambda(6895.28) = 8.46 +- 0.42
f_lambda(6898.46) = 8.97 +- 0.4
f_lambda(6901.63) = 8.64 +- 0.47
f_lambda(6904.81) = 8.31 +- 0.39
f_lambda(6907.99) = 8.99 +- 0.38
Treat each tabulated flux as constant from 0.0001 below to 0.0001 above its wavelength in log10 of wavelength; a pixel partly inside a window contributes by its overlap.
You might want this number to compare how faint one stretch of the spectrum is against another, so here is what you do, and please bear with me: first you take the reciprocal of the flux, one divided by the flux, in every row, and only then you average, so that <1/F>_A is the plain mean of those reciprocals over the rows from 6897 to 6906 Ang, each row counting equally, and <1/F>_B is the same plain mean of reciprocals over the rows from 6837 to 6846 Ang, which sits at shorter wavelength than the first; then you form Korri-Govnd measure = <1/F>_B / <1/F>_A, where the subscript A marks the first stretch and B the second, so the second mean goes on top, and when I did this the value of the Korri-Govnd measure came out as 1.03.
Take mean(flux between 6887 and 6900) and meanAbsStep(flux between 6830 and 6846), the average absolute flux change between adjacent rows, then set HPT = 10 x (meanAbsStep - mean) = -79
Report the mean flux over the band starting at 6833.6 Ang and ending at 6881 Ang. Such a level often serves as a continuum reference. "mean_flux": 8.84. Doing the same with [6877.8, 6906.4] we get 8.68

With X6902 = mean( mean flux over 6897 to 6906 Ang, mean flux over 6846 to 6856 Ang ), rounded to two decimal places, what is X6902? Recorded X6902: 8.71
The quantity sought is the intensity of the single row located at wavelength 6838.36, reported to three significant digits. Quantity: 8.75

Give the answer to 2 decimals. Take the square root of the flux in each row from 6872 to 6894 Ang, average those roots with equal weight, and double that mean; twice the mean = 5.90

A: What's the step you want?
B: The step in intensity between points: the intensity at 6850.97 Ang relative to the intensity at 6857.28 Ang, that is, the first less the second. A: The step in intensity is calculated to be -0.7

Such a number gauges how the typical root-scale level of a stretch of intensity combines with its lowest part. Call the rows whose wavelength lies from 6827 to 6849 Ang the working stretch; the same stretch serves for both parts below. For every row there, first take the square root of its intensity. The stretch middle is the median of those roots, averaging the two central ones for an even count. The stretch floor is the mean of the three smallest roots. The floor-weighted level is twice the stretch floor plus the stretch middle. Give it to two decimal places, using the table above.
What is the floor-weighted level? 8.74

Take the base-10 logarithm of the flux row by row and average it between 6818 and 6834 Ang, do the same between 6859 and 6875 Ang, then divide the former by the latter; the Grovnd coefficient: 0.99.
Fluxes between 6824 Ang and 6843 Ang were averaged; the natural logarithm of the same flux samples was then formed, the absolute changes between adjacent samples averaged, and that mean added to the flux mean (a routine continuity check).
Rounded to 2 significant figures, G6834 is 9.1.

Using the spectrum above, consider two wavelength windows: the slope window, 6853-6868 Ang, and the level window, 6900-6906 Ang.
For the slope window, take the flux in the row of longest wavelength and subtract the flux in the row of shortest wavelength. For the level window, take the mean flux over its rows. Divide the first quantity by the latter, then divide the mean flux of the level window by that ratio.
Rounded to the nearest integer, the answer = -87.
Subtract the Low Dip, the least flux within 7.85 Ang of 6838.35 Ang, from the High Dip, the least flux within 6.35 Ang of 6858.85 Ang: 1.1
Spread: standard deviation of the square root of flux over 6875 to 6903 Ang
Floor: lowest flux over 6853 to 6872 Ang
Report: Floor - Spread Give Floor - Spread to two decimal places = 8.25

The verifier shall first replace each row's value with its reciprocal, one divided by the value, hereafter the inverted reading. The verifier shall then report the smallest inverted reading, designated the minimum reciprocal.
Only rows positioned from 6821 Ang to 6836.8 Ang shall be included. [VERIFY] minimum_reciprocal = 0.098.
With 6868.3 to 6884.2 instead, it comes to 0.110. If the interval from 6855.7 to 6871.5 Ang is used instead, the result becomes 0.105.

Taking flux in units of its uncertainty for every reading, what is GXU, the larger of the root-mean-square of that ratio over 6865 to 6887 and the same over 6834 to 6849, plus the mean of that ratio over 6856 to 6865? 43.6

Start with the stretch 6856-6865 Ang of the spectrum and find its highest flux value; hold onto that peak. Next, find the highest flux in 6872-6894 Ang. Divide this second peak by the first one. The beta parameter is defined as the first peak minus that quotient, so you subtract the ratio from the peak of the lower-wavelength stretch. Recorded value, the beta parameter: 8.5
